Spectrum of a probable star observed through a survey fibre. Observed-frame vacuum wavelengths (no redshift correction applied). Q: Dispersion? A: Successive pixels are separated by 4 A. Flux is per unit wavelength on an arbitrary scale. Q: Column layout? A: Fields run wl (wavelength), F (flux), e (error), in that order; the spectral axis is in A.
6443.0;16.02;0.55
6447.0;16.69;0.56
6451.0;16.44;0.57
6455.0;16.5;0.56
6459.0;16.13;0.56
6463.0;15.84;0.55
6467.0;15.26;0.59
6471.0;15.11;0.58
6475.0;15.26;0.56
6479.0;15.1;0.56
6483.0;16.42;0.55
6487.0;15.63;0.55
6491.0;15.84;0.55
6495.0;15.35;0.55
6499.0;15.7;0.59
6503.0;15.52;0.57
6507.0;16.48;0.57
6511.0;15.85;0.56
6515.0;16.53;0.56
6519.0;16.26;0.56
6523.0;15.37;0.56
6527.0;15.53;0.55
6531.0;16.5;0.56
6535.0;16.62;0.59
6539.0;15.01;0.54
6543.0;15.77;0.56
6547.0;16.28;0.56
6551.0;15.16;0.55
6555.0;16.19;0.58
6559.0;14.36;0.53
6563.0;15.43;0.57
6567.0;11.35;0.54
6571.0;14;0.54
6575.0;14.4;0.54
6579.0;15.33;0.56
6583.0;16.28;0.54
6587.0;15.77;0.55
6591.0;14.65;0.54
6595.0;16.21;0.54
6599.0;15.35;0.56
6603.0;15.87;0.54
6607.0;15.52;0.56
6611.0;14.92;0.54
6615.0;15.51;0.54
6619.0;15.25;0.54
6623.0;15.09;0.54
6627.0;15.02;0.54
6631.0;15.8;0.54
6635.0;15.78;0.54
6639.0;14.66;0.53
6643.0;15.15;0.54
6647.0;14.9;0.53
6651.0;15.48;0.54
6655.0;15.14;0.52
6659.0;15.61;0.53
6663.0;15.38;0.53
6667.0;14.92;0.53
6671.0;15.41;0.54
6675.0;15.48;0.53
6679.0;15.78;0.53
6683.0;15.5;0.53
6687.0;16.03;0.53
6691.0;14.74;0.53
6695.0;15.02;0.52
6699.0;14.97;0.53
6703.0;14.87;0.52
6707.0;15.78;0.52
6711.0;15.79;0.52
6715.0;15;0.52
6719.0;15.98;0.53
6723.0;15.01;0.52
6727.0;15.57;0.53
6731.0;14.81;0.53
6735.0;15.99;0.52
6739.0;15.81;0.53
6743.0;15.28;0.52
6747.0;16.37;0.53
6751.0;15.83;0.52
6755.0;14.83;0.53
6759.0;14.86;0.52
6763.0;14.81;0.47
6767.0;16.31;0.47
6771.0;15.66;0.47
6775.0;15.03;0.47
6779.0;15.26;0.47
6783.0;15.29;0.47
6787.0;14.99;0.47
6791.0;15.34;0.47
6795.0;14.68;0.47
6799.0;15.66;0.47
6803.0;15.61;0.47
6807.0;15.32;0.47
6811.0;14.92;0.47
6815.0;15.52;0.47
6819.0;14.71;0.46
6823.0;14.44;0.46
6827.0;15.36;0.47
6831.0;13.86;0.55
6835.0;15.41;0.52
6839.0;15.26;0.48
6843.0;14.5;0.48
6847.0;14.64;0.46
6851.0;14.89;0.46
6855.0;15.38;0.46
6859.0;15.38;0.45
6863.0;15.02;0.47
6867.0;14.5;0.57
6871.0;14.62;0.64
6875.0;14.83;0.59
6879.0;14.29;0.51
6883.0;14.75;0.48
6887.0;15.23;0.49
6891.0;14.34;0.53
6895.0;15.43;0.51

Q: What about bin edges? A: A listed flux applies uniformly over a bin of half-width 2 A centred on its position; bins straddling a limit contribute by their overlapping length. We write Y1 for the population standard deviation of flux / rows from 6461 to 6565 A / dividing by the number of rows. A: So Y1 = 0.56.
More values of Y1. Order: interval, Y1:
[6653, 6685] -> 0.25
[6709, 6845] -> 0.54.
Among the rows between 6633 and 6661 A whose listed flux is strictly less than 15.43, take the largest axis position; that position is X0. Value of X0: 6655.0 A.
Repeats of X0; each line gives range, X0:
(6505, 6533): 6523.0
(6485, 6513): 6495.0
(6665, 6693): 6691.0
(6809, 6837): 6835.0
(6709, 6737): 6731.0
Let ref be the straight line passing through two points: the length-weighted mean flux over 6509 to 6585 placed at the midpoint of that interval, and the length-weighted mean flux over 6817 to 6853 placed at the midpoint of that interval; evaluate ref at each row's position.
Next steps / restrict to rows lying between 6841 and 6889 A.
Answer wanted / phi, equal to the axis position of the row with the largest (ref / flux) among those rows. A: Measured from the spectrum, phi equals 6879.0 A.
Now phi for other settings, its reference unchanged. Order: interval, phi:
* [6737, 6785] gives 6763.0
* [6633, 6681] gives 6639.0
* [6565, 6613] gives 6567.0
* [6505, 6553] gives 6539.0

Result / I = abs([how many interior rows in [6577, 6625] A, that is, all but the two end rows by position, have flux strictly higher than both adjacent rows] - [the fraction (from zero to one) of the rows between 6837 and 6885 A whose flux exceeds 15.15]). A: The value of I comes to 3.75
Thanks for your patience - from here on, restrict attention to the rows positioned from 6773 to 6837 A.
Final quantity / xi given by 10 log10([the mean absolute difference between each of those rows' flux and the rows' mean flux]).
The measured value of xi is -4.3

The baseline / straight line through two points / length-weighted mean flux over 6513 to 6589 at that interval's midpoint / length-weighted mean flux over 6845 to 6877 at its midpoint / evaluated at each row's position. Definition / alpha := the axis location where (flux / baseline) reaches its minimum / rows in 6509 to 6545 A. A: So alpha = 6539.0 A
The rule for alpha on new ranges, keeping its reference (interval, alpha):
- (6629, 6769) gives 6639.0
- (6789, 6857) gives 6831.0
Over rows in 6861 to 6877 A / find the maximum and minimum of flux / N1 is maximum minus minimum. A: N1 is 0.5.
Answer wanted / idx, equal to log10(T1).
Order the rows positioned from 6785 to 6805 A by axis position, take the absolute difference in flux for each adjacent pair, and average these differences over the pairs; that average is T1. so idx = -0.29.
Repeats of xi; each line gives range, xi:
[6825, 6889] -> -4.3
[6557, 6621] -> -1.0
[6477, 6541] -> -3.4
